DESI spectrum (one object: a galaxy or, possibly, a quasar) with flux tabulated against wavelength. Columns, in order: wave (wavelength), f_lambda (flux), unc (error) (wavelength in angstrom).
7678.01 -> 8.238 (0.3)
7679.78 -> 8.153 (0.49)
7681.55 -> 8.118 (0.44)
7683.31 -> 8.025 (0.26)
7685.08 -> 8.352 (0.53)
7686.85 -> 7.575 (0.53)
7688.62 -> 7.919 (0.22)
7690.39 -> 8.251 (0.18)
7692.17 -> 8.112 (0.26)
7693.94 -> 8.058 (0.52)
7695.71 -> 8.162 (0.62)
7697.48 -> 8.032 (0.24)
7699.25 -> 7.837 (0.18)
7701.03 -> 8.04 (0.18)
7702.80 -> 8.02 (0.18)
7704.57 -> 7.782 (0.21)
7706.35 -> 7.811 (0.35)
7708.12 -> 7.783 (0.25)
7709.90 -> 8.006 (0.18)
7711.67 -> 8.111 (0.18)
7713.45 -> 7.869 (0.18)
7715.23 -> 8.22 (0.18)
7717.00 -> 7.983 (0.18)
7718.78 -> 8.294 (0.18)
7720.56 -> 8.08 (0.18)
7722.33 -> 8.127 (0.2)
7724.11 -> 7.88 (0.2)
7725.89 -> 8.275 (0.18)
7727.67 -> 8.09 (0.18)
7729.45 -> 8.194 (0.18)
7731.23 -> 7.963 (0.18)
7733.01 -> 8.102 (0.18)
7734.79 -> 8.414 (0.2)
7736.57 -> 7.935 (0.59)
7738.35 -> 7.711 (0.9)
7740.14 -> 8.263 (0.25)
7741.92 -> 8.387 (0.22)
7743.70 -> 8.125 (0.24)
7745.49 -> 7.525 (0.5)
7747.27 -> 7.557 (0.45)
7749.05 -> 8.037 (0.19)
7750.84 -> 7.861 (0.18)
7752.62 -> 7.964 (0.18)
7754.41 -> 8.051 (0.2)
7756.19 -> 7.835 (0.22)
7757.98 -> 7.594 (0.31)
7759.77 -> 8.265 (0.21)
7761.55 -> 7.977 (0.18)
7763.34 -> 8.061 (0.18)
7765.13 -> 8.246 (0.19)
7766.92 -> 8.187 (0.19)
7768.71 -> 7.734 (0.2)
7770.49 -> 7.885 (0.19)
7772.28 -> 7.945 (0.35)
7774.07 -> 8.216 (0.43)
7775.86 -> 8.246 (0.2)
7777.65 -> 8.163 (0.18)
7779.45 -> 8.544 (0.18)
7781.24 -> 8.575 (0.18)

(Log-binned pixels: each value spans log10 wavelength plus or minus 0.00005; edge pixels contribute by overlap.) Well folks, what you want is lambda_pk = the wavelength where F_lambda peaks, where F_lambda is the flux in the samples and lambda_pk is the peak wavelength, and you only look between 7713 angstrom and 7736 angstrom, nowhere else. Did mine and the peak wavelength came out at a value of 7734.79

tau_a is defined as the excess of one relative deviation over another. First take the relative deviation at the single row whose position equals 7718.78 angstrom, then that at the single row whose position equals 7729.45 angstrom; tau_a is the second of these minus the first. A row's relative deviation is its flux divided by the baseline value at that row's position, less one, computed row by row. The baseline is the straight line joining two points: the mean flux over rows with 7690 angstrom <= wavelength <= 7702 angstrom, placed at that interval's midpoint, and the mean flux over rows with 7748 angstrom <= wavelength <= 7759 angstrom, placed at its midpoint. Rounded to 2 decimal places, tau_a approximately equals -0.01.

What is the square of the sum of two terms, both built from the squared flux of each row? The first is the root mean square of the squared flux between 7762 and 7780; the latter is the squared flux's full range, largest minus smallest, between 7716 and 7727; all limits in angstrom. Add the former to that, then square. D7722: 5302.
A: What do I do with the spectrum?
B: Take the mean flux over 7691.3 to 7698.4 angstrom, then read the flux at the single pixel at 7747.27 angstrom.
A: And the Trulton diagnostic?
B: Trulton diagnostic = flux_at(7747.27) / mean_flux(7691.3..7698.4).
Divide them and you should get 0.93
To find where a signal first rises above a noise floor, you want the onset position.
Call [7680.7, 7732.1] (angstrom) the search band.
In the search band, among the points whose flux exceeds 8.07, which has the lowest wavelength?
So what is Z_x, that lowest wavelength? 7681.55 angstrom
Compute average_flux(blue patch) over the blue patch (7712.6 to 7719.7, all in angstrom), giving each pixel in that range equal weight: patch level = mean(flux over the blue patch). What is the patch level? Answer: 8.09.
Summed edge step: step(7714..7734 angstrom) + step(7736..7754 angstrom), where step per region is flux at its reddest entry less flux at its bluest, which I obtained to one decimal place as -0.1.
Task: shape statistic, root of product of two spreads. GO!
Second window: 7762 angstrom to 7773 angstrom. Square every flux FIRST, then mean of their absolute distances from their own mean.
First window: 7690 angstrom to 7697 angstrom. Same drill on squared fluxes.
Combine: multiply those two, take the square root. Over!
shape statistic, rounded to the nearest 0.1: 1.6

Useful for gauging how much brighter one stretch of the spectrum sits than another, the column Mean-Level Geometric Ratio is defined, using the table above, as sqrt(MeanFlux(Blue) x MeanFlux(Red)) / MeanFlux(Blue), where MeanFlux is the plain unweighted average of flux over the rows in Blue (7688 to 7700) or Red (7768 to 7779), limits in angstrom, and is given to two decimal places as 1.00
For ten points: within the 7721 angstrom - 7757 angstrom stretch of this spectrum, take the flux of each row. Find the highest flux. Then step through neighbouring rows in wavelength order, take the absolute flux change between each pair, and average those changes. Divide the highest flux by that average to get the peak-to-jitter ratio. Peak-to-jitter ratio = 32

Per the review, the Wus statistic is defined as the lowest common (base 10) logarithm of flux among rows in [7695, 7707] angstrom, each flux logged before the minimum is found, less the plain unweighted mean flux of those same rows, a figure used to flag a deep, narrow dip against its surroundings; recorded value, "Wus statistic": -7.06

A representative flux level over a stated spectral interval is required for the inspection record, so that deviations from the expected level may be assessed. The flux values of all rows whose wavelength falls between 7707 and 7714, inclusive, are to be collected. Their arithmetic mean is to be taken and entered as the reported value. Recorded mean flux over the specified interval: 7.94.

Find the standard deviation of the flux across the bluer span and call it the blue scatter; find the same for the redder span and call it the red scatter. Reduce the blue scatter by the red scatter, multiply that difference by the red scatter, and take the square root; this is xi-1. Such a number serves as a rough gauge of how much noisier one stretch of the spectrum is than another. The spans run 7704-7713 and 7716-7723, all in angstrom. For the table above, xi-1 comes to 0.05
